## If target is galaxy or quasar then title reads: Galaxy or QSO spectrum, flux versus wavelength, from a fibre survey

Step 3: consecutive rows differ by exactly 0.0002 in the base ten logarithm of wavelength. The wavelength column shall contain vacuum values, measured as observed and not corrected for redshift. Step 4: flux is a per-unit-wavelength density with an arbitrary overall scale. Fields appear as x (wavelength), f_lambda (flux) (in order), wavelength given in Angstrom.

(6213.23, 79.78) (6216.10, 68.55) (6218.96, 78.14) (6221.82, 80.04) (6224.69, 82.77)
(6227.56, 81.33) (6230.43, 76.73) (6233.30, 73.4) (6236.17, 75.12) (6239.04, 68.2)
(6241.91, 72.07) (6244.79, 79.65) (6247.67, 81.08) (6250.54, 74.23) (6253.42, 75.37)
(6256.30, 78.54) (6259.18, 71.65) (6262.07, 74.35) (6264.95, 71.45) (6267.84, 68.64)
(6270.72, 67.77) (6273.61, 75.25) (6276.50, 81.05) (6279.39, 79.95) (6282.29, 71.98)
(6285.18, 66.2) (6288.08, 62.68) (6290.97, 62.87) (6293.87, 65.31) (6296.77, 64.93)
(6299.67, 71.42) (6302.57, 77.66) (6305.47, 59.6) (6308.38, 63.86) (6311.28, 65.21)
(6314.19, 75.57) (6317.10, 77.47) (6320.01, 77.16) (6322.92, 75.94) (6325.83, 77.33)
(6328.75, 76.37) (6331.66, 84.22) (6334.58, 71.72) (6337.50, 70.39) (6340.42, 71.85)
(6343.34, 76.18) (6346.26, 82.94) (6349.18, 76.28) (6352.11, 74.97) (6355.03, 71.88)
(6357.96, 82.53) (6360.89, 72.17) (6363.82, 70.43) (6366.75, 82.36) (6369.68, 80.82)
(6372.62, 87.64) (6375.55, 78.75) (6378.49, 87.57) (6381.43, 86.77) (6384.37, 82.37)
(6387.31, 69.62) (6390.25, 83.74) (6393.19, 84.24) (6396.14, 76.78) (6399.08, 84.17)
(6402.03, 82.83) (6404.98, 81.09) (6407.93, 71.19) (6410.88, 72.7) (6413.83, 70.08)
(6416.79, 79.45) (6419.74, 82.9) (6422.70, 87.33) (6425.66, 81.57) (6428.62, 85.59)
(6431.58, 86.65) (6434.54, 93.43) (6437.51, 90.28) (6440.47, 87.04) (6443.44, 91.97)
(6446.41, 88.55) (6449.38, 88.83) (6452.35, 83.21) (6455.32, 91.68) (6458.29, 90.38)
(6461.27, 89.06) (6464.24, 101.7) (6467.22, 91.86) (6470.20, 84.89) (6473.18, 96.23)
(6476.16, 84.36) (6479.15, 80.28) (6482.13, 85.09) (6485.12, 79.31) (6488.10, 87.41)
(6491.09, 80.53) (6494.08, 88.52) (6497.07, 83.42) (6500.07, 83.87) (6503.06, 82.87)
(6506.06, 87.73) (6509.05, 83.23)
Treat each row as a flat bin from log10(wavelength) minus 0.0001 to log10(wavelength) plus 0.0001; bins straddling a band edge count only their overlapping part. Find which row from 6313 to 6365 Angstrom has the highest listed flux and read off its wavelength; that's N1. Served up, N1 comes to 6331.66 Angstrom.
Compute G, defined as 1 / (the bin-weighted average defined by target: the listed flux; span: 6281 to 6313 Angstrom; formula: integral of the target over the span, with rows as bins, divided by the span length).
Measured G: 0.0150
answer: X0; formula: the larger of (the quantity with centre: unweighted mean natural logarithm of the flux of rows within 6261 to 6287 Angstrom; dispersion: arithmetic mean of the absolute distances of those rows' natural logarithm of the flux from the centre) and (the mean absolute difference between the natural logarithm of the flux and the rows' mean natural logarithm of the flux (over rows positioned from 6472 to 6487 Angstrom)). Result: 0.0567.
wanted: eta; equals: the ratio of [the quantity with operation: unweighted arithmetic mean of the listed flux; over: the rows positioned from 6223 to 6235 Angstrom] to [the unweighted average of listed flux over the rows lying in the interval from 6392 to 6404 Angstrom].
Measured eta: 0.96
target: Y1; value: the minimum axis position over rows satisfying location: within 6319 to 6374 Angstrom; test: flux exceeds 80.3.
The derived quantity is 6331.66 Angstrom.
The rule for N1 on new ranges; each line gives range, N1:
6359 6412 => 6372.62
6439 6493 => 6464.24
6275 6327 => 6276.50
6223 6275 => 6224.69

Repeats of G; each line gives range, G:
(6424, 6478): 0.0112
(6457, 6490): 0.0113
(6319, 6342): 0.0132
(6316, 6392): 0.0128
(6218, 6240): 0.0130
